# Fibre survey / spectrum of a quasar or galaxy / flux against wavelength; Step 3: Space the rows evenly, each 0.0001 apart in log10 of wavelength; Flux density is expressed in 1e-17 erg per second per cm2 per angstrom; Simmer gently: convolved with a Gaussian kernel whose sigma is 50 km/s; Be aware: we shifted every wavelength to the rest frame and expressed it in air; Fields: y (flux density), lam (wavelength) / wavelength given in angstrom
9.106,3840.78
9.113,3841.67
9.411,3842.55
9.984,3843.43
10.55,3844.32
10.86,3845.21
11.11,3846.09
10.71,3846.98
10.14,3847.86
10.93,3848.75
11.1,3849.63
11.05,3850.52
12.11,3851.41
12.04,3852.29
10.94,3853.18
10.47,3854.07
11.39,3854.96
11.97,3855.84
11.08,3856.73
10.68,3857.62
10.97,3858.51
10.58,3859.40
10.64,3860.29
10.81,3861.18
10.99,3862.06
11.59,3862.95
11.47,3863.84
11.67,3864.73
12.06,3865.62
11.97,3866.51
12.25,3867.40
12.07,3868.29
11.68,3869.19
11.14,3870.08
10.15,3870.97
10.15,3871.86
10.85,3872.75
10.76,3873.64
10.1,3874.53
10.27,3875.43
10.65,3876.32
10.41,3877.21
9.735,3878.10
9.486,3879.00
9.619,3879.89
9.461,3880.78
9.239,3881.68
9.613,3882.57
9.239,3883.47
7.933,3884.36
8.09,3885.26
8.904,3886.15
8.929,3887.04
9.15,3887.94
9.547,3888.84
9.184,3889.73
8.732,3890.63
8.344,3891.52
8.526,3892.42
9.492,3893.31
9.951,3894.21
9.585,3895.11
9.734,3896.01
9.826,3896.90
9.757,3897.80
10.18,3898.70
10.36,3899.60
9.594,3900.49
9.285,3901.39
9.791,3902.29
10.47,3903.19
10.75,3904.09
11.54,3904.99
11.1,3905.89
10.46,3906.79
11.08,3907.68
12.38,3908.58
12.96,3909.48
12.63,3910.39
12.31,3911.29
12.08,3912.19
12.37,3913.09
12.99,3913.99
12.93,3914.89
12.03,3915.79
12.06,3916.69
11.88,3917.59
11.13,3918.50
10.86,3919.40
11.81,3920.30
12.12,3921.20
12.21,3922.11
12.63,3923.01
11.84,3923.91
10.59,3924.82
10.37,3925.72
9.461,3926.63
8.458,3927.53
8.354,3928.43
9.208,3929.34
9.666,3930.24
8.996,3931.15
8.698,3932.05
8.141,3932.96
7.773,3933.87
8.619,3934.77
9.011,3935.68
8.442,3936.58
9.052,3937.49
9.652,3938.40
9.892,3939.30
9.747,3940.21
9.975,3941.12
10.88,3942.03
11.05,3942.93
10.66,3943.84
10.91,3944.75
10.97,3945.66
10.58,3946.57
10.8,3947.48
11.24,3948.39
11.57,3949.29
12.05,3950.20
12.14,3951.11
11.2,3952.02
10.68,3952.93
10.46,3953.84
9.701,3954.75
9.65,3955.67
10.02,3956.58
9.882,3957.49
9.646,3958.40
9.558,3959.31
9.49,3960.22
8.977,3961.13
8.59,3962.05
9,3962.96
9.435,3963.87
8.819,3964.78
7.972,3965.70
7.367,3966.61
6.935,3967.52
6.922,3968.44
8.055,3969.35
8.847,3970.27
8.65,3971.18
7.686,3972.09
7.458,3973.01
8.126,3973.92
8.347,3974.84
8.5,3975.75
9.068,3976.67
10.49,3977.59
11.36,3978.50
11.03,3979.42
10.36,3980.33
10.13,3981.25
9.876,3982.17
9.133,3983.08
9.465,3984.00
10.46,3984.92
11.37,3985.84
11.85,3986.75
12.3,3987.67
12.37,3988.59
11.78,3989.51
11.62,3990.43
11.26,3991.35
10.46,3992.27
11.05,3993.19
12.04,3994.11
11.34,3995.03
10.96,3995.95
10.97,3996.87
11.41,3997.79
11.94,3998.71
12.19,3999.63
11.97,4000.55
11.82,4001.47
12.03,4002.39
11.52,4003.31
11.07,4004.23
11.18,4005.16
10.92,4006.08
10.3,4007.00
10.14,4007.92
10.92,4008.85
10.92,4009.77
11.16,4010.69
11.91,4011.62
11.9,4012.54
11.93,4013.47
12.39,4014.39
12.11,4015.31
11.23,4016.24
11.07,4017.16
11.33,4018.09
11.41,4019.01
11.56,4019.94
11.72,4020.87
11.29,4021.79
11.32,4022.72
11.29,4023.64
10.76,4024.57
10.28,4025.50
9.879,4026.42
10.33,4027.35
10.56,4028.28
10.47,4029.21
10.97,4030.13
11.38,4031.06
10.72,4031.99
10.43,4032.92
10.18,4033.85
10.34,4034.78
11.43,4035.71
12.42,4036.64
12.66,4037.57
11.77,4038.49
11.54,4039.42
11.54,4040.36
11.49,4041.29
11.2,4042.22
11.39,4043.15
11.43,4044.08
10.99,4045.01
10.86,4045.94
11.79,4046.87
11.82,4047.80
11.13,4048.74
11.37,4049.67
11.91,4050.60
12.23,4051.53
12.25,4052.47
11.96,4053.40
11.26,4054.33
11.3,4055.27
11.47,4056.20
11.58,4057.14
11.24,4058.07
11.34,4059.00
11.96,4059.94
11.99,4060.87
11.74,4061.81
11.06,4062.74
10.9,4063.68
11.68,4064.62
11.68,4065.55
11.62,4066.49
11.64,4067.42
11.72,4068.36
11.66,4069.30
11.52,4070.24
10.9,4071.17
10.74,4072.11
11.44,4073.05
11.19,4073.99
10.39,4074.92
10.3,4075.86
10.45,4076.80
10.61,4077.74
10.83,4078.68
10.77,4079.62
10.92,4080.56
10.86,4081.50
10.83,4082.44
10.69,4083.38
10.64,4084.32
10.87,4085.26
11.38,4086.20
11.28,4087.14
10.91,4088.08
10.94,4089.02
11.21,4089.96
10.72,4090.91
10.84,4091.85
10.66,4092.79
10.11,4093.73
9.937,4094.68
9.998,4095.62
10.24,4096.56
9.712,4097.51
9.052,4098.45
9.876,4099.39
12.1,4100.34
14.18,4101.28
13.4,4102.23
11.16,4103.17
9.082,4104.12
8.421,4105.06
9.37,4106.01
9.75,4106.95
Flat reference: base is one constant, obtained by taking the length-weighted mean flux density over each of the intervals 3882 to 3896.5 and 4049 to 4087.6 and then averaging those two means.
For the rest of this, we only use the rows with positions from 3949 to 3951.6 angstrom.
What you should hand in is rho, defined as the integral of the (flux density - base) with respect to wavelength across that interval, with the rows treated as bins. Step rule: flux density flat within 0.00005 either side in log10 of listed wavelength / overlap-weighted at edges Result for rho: 4.6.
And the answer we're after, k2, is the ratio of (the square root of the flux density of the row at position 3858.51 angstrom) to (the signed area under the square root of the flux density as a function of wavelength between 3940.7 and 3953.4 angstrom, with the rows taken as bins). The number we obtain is 0.078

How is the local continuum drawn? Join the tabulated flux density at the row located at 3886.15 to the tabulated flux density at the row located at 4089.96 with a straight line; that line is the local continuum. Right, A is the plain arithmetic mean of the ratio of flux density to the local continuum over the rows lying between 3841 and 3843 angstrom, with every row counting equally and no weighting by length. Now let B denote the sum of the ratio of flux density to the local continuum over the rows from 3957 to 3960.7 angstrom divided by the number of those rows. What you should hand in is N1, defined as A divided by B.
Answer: 1.11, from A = 1.10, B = 0.99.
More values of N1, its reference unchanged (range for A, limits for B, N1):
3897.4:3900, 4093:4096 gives 1.26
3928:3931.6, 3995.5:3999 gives 0.87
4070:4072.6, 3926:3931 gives 1.04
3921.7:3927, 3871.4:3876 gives 1.01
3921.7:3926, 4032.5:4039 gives 1.16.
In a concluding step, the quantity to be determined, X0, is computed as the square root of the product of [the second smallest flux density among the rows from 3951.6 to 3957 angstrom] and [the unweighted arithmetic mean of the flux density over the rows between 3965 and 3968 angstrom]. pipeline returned 8.5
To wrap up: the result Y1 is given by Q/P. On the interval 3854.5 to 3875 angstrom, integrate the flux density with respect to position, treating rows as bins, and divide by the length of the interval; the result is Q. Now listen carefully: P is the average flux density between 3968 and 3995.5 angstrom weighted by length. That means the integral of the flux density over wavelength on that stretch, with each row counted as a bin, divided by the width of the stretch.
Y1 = 1.11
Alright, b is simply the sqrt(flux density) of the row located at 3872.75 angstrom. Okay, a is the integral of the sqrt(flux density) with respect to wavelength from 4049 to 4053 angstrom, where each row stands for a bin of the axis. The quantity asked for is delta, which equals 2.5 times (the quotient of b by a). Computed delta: 0.60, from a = 13.8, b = 3.29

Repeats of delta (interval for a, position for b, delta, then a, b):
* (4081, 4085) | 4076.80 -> 0.62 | 13.1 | 3.23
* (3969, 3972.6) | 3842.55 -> 0.74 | 10.4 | 3.07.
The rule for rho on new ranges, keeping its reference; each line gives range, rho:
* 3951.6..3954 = 1.5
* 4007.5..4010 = 1.2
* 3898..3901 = -0.5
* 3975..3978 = -2.8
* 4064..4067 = 4.4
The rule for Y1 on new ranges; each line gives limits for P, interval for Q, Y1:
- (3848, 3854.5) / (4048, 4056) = 1.04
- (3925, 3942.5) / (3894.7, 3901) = 1.07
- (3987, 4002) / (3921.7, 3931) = 0.88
